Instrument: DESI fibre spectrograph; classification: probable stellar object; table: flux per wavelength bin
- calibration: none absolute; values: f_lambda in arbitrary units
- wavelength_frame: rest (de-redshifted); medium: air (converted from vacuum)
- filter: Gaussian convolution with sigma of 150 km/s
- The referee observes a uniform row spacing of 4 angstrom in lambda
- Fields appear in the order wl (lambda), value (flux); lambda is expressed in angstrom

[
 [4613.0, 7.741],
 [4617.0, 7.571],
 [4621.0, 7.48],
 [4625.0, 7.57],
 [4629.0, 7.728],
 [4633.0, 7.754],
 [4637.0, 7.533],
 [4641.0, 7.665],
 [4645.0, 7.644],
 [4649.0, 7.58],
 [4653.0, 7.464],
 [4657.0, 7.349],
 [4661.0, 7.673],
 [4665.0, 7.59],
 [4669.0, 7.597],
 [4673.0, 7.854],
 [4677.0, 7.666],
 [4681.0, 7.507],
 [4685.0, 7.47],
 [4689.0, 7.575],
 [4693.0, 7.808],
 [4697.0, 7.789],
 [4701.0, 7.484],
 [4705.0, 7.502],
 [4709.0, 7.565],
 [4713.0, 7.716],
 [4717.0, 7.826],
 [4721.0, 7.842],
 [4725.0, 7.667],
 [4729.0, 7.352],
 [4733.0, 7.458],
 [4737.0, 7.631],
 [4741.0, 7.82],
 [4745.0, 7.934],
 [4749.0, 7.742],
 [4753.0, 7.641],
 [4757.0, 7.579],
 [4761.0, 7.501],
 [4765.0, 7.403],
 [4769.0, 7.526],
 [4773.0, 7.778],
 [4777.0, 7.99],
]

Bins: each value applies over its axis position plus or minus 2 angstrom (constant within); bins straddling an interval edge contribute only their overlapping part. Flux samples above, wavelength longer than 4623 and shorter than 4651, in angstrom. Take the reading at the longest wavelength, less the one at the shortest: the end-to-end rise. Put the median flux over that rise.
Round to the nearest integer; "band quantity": 764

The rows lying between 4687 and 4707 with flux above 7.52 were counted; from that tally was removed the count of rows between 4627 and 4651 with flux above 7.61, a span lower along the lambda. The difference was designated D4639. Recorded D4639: -1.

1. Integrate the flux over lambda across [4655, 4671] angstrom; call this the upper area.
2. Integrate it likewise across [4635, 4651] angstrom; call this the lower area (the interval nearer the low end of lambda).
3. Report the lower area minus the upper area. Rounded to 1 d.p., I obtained 0.9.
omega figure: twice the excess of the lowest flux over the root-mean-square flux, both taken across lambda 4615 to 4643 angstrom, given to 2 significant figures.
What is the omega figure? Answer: -0.27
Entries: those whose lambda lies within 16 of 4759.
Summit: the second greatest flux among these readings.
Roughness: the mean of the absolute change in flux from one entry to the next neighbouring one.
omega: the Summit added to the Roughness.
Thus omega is 7.91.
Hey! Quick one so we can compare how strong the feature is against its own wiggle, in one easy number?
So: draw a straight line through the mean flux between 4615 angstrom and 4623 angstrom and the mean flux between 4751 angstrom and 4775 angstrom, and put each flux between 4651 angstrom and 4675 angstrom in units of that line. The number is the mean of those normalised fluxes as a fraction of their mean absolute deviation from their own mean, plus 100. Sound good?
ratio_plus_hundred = 164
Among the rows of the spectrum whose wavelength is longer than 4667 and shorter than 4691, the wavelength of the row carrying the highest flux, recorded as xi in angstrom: 4673.0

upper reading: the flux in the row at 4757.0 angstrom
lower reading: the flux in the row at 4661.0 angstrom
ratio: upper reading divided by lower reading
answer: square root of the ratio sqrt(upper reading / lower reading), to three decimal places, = 0.994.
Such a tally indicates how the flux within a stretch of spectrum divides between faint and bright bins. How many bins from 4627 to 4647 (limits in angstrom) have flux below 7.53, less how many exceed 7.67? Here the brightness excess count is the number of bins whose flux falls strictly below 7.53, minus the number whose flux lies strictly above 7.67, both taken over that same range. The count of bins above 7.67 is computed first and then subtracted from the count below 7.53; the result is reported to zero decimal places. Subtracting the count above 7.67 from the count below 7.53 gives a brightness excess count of -2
